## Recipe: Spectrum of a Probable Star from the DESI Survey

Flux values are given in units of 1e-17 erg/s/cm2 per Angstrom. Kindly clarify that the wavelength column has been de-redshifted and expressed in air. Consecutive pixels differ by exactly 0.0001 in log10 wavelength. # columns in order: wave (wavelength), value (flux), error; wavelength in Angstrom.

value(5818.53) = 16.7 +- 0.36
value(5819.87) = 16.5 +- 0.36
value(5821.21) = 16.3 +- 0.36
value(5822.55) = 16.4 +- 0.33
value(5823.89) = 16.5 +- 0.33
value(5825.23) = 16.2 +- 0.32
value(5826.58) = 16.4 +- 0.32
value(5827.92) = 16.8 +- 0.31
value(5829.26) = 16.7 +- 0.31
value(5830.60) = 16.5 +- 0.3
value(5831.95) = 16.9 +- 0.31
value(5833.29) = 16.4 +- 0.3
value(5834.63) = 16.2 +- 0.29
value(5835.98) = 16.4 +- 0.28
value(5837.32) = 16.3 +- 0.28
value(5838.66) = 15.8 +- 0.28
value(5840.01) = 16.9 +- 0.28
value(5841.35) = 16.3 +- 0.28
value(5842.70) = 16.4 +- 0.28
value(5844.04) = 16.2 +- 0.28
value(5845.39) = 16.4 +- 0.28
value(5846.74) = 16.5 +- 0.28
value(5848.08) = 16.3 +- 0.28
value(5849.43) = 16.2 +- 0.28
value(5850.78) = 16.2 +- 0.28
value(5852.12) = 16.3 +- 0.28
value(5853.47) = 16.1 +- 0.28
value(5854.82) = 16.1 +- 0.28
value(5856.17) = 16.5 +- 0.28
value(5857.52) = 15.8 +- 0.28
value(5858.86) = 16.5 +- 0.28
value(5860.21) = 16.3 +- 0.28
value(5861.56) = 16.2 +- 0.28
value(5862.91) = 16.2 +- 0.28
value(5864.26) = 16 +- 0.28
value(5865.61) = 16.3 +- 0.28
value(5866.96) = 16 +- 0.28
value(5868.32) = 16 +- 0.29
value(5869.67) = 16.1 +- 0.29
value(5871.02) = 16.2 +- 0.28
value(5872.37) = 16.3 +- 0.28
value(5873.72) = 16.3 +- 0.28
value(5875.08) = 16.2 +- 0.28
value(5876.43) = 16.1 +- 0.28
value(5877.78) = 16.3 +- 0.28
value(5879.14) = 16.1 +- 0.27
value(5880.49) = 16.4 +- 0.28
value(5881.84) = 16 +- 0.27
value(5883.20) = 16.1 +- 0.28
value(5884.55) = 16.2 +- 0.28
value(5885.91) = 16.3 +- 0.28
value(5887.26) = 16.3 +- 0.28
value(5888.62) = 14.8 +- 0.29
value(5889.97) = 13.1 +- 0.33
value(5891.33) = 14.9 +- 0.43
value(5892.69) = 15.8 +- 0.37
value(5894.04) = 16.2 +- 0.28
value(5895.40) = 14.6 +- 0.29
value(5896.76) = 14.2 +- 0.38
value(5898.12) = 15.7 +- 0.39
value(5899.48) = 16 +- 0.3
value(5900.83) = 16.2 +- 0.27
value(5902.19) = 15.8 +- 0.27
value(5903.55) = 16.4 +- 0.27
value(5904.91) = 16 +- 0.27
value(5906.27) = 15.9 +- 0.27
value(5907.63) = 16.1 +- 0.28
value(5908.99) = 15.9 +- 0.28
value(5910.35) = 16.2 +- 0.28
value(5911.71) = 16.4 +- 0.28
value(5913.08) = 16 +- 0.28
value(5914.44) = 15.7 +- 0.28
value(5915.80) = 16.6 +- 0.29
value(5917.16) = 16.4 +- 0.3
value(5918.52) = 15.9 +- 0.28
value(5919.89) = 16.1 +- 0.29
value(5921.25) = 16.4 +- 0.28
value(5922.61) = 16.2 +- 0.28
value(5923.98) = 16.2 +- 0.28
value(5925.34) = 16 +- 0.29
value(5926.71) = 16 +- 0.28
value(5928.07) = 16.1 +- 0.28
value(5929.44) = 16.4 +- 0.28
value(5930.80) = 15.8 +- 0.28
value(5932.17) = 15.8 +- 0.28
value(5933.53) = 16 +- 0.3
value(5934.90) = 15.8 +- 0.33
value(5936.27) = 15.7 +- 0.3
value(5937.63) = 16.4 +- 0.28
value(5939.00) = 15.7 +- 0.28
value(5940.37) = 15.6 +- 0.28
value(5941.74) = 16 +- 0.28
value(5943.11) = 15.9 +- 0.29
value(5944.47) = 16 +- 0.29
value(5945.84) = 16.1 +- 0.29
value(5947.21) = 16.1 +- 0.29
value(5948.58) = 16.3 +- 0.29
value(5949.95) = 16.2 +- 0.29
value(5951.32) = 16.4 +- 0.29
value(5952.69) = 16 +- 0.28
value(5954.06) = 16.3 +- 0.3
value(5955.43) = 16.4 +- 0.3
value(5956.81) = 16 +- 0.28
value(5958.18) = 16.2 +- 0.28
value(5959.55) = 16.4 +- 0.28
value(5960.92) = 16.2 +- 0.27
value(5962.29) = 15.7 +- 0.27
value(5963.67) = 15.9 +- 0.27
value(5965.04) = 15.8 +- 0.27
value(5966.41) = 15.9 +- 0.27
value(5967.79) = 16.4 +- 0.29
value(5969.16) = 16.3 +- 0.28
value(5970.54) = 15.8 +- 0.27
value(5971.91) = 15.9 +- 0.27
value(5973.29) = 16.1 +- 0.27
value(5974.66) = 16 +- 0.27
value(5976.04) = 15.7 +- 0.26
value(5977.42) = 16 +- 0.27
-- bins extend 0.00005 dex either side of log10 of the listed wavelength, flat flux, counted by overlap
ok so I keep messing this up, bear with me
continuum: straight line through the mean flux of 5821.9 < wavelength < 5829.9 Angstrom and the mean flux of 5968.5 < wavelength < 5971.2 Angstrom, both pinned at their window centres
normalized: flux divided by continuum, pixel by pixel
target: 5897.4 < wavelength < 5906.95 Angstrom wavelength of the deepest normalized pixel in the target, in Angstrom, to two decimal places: 5898.12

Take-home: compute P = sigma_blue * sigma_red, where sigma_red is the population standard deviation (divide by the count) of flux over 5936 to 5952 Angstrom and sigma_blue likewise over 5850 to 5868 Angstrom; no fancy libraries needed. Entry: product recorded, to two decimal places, 0.05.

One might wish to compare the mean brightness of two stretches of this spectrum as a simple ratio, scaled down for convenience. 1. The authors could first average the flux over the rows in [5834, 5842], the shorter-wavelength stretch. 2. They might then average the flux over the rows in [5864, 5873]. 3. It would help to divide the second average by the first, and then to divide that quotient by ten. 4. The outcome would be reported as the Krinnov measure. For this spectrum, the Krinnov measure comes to 0.099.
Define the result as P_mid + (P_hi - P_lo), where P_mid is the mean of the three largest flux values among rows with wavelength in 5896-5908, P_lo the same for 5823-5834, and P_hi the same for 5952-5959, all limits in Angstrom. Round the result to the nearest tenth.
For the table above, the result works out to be 15.7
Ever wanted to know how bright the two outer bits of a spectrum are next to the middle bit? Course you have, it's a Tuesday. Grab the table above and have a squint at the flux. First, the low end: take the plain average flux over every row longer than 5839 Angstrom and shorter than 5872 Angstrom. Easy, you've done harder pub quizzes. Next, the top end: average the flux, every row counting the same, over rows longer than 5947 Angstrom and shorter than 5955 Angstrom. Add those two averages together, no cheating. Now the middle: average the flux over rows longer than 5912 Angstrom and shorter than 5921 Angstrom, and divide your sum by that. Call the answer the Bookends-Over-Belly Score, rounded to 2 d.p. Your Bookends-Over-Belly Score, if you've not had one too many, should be 2.01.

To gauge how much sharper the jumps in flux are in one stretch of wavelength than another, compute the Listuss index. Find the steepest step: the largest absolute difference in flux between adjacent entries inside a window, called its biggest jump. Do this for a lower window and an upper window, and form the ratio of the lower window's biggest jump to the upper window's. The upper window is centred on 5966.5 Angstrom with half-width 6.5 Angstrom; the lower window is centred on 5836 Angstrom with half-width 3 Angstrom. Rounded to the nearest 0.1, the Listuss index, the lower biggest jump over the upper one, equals 1.0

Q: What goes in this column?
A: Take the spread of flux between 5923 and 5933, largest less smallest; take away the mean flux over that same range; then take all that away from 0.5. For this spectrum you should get 15.9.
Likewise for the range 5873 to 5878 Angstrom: 16.5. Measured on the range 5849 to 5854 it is 16.5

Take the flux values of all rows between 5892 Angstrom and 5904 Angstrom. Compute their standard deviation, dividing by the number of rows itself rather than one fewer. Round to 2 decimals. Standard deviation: 0.71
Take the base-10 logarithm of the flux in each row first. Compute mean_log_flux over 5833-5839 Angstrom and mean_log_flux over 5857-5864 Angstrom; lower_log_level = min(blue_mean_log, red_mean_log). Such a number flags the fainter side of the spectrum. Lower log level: 1.21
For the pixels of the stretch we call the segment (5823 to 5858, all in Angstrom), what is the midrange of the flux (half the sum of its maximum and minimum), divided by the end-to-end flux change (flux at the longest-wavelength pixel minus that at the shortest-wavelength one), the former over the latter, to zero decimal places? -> -23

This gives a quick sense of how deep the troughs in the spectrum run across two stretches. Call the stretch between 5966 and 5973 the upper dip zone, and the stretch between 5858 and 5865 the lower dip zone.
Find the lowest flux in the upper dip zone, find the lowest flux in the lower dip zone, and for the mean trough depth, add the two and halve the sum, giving 15.9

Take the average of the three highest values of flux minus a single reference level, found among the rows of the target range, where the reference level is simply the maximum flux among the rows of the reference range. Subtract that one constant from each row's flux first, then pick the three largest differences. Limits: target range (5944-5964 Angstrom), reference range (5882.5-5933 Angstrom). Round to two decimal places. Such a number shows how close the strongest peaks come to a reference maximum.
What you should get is -0.20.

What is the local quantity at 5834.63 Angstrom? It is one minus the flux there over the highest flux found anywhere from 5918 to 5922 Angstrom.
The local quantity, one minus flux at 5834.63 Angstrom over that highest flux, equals 0.0122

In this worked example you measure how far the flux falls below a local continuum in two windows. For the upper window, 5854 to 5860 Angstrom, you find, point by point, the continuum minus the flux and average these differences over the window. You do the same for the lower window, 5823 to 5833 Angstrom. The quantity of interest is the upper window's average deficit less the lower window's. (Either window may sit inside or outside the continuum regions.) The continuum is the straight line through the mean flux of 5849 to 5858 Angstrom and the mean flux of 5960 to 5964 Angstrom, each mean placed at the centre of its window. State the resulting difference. 0.28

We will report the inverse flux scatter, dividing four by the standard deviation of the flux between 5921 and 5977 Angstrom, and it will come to 17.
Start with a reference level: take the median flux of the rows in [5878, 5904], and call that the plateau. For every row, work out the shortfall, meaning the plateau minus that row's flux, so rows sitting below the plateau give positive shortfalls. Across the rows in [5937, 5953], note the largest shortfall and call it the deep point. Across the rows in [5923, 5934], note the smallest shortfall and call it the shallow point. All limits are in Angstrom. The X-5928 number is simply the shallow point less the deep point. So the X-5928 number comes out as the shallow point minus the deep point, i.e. -0.80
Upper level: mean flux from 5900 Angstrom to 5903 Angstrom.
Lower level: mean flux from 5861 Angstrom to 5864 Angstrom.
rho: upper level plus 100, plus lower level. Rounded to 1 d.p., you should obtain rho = 132.2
